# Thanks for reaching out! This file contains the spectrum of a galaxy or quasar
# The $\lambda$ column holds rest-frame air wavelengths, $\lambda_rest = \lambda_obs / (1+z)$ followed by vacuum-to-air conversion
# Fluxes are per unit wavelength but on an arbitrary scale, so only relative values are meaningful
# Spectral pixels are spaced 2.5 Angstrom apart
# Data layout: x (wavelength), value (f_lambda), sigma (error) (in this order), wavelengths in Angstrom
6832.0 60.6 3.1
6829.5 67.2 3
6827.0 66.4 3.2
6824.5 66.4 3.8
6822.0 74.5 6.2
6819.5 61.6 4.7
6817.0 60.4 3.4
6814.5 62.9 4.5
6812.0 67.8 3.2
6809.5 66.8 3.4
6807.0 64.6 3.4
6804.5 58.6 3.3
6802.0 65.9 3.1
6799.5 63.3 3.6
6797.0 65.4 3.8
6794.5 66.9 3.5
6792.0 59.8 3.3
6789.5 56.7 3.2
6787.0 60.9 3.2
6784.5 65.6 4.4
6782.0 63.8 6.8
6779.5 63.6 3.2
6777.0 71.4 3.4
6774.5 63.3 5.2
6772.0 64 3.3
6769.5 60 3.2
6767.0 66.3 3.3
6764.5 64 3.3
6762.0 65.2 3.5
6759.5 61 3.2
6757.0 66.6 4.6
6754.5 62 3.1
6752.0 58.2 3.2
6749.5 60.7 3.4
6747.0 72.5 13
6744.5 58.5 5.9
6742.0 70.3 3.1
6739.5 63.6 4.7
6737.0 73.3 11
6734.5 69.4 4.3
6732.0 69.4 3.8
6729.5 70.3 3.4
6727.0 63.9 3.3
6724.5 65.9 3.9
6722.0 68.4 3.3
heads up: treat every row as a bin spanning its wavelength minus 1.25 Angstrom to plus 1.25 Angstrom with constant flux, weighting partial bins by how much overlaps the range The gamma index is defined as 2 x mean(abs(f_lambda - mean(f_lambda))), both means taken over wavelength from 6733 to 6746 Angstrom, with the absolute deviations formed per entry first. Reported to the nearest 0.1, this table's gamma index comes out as 9.6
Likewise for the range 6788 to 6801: 6.7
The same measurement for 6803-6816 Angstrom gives 5.4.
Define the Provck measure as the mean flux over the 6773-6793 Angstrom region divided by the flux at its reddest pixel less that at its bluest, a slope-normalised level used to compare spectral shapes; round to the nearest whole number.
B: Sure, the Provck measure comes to -18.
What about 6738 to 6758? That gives 21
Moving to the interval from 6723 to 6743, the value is 16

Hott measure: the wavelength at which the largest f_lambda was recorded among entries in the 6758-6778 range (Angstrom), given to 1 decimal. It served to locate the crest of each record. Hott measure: 6777.0 Angstrom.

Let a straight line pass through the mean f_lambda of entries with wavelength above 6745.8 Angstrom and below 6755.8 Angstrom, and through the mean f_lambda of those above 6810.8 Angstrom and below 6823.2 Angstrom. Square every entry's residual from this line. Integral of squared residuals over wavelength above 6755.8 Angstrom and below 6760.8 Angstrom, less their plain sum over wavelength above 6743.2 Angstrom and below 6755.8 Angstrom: -103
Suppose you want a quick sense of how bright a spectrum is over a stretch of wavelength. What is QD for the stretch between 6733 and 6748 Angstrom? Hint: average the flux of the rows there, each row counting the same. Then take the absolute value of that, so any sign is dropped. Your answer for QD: 68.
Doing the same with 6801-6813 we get 65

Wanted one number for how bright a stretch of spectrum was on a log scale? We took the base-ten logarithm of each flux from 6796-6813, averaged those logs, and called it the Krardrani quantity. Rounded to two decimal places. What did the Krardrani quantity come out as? 1.81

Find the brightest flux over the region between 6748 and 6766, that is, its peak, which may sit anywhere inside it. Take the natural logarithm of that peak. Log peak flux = 4.199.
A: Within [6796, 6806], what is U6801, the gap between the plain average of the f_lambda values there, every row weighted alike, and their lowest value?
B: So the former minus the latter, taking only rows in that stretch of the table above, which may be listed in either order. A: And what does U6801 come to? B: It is 4.7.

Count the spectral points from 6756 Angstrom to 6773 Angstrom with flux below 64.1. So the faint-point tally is 4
